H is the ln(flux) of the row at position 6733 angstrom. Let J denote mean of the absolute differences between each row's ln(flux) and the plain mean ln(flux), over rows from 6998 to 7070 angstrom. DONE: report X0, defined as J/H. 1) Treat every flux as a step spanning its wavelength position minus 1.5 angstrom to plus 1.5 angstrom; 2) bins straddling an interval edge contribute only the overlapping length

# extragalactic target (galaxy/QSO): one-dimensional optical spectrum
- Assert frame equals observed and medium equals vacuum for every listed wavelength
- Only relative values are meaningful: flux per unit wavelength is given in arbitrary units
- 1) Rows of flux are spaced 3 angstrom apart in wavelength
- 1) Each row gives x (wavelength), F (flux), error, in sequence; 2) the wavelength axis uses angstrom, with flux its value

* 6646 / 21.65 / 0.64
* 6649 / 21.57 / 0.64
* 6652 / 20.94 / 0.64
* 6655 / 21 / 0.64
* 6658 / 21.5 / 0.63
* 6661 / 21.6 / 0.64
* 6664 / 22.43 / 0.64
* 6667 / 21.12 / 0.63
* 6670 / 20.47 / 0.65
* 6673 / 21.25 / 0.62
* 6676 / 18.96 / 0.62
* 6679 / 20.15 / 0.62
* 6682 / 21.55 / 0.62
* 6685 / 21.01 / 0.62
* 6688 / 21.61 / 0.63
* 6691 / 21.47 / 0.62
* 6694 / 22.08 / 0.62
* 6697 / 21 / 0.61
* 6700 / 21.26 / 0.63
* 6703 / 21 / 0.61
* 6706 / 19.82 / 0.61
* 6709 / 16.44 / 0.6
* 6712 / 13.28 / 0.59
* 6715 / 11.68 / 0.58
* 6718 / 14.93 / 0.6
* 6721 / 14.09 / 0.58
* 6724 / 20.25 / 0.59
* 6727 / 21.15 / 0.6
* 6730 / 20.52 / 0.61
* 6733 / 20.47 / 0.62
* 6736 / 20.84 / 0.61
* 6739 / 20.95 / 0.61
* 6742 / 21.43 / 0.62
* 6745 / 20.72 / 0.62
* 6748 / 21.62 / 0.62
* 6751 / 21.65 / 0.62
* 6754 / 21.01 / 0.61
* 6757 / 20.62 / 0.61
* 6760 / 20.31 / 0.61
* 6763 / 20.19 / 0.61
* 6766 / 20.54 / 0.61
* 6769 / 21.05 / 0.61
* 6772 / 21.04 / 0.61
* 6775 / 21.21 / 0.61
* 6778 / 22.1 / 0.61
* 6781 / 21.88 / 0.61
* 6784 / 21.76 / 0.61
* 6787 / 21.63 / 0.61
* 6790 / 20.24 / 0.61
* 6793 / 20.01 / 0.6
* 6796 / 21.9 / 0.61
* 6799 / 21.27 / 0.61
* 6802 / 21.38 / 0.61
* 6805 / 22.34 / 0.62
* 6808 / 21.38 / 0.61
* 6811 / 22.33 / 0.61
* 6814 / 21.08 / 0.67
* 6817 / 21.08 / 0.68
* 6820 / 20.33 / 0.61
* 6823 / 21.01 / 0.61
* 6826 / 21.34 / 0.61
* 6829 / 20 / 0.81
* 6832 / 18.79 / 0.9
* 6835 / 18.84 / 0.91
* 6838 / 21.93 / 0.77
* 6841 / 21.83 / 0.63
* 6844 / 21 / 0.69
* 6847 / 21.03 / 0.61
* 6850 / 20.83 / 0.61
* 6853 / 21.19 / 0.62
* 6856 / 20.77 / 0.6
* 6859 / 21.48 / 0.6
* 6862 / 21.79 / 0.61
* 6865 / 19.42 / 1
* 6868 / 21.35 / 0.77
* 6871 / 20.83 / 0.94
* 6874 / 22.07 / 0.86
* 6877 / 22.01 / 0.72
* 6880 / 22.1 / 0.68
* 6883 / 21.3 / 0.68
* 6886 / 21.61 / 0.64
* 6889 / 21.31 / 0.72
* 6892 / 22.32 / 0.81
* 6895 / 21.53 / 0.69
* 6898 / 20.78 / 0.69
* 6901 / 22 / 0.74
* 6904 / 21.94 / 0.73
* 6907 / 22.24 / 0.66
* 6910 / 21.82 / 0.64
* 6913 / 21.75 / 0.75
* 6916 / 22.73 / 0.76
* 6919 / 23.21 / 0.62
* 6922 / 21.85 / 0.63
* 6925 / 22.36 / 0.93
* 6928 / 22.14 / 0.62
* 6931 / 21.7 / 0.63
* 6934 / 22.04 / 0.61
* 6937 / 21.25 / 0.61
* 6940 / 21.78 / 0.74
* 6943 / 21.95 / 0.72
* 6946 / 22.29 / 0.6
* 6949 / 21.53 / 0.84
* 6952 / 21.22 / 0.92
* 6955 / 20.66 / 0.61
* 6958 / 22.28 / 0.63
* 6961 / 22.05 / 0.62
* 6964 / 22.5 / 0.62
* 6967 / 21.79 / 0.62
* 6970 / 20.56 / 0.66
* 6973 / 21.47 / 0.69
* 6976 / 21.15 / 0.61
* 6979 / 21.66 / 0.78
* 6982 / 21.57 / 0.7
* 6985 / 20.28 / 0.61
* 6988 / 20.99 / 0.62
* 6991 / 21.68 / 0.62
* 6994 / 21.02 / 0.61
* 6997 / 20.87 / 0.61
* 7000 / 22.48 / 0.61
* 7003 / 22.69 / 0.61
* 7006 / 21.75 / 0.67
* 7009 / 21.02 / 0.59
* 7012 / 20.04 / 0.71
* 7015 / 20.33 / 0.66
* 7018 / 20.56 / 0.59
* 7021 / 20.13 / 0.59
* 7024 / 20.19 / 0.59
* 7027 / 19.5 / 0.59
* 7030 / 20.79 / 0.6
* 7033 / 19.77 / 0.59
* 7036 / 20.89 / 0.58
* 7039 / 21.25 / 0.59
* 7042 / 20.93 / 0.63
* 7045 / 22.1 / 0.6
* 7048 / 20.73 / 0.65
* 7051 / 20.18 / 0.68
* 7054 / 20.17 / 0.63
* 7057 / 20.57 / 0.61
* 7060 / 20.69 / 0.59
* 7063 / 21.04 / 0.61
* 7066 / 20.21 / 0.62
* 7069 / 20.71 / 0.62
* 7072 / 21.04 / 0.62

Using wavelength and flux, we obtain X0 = 0.0094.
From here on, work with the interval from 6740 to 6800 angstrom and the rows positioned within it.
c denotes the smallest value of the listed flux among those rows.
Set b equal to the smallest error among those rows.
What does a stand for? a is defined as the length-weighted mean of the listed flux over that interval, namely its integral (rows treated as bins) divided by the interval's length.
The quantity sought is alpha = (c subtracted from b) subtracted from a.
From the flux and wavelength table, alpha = 40.5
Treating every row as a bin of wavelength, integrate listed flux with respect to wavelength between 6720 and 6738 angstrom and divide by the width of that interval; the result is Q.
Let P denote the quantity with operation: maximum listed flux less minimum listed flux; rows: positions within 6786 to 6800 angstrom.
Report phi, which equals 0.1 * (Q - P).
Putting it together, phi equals 1.79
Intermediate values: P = 1.9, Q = 19.7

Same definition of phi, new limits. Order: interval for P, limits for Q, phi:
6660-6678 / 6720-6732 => 1.58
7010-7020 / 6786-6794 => 2.01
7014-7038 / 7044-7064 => 1.94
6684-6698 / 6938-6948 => 2.09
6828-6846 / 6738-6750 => 1.81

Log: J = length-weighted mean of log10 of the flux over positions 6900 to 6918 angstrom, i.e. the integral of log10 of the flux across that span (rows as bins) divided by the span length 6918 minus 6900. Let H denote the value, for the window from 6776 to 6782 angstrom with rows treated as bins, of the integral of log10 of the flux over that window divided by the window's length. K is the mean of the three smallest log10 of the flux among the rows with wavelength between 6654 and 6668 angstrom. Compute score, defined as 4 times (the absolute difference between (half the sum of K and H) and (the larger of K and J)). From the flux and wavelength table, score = 0.04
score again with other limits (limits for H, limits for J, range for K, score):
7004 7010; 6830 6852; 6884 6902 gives 0.01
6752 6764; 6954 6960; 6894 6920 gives 0.05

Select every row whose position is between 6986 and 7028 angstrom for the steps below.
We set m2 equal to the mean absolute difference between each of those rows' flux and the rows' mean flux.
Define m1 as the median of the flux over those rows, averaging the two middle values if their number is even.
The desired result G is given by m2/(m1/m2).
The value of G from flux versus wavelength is 0.0244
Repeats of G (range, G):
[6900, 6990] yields 0.0102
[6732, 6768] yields 0.0074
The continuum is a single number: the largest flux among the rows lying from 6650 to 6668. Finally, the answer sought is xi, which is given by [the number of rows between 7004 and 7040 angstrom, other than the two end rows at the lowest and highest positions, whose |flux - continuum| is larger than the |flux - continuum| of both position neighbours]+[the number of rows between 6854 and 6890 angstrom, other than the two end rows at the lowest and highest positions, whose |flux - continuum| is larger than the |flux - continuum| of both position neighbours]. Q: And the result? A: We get 8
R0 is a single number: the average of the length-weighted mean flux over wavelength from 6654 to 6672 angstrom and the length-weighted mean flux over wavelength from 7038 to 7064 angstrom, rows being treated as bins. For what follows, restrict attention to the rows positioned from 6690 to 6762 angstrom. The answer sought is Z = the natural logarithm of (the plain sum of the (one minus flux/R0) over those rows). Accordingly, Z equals 1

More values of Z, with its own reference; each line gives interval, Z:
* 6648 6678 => -5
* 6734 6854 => -2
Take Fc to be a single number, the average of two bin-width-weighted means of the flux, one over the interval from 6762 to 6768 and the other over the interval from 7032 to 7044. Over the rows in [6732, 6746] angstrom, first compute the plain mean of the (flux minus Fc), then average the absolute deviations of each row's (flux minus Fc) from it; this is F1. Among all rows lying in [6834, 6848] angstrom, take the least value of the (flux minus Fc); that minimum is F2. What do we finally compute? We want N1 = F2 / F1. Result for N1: -7.23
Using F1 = 0.2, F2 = -1.8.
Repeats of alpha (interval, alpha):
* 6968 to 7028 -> 39.9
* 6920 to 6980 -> 41.7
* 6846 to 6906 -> 40.2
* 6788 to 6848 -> 39.2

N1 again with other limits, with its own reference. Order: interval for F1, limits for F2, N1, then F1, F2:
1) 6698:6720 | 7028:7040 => -0.26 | 3.2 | -0.9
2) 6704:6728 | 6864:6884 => -0.41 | 3.0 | -1.2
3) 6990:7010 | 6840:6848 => 0.65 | 0.6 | 0.4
